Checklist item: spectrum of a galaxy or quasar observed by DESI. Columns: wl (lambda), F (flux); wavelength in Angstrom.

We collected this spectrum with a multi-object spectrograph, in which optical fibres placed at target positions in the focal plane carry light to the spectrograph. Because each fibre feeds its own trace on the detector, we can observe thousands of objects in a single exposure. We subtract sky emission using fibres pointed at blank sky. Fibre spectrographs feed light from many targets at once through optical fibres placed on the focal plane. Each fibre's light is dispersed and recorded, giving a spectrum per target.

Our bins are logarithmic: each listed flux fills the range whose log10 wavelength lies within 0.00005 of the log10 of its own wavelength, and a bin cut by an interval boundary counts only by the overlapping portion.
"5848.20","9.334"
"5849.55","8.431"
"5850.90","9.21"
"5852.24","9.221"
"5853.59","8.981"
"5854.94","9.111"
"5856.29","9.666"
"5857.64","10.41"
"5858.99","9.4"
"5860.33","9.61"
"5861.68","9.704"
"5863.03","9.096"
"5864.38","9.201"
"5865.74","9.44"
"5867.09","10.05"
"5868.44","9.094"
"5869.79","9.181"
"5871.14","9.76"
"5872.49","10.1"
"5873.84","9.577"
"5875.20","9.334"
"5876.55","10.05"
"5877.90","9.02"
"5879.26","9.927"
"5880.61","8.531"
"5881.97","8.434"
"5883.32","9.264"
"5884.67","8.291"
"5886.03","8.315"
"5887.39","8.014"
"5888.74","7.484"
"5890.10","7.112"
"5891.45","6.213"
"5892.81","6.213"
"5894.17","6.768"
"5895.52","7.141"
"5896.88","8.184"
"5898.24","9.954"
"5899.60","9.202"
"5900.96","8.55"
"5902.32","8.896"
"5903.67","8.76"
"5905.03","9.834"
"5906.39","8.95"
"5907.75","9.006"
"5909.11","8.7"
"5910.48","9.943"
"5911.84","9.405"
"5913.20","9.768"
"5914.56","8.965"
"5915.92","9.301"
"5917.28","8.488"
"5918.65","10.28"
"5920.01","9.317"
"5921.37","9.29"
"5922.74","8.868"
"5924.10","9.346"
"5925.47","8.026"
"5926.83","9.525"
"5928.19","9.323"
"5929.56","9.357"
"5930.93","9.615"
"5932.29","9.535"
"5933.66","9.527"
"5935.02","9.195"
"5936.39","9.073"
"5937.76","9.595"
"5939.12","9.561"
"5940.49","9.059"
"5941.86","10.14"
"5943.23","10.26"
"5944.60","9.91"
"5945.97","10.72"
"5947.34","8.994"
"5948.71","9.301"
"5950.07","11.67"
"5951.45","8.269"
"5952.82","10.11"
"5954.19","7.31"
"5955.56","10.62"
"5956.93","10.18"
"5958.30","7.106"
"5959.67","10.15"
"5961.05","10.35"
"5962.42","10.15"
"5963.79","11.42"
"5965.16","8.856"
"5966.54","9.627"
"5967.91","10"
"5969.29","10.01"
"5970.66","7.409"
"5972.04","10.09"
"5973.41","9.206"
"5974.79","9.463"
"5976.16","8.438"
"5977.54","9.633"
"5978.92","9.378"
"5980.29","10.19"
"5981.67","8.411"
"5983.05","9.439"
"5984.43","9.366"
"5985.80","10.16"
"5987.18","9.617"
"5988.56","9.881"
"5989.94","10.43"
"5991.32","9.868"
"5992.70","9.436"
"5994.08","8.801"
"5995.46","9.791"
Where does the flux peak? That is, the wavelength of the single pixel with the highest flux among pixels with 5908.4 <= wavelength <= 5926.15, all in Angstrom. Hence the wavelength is 5918.65 Angstrom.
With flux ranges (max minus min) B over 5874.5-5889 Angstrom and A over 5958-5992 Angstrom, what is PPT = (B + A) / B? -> 2.7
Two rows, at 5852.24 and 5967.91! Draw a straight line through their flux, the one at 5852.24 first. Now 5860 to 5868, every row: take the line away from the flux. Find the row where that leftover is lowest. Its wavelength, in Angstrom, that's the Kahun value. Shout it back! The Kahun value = 5863.03 Angstrom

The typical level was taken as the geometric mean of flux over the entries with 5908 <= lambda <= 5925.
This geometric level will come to 9.3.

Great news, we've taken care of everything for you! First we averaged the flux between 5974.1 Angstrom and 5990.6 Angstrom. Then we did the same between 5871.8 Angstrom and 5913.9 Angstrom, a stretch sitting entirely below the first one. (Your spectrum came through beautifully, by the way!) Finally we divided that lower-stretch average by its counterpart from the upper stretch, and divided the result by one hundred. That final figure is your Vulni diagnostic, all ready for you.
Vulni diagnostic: 0.0091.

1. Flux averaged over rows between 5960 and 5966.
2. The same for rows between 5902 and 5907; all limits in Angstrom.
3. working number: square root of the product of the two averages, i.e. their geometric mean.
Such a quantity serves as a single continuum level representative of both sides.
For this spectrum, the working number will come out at 9.6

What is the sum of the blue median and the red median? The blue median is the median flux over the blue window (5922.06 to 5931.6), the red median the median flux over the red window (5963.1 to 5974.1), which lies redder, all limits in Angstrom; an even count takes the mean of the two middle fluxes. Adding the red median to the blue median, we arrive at 19.2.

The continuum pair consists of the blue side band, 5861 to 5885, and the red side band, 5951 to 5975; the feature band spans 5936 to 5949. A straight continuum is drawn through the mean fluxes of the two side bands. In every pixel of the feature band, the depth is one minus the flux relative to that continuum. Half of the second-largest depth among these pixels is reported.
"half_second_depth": 0.020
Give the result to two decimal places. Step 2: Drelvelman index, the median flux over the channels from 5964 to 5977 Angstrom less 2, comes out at 7.46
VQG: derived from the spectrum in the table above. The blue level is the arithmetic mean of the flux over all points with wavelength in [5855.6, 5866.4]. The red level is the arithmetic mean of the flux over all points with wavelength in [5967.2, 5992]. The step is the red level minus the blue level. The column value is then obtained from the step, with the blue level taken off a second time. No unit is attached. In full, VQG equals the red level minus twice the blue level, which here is -9.6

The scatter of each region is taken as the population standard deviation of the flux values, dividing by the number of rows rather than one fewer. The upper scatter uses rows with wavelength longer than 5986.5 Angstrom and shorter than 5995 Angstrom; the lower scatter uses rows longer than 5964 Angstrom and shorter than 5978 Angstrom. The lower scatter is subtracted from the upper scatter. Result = -0.3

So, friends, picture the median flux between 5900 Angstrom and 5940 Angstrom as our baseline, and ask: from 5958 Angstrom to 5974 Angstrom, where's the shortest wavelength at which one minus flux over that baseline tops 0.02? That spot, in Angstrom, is 5958.30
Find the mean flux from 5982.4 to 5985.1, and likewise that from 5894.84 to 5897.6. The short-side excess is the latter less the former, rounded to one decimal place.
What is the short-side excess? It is -1.7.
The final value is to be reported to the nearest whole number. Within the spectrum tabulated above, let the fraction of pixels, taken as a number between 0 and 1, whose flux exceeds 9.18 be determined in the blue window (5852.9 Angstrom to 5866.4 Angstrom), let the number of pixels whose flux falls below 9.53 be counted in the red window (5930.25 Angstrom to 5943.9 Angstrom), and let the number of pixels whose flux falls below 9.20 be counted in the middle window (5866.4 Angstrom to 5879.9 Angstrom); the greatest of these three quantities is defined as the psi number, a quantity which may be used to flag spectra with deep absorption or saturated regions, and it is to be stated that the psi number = 4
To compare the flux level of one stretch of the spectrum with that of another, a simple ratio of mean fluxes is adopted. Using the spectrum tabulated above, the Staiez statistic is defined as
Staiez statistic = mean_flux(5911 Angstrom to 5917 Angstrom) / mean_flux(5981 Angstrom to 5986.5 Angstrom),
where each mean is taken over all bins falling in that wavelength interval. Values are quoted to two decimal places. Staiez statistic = 1.00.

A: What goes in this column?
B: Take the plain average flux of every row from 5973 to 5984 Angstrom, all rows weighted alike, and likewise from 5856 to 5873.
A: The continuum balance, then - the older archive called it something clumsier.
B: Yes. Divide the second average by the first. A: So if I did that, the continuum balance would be 1.03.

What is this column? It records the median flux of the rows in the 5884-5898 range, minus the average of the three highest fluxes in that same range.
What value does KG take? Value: -1.0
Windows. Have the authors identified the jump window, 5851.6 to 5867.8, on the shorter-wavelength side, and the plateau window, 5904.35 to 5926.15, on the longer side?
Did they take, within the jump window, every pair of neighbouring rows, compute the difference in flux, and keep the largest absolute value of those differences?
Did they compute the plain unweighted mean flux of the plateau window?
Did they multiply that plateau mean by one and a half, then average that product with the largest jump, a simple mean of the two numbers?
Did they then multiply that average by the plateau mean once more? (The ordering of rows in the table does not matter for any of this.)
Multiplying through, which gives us 68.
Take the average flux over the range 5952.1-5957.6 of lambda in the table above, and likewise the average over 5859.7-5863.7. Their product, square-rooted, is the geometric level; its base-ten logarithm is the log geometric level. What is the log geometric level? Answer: 0.978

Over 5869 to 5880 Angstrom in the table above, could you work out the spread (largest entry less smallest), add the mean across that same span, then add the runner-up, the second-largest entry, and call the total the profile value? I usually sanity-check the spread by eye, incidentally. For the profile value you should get 20.7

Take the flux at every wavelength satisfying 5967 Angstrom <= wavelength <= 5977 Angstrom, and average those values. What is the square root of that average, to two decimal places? 3.04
